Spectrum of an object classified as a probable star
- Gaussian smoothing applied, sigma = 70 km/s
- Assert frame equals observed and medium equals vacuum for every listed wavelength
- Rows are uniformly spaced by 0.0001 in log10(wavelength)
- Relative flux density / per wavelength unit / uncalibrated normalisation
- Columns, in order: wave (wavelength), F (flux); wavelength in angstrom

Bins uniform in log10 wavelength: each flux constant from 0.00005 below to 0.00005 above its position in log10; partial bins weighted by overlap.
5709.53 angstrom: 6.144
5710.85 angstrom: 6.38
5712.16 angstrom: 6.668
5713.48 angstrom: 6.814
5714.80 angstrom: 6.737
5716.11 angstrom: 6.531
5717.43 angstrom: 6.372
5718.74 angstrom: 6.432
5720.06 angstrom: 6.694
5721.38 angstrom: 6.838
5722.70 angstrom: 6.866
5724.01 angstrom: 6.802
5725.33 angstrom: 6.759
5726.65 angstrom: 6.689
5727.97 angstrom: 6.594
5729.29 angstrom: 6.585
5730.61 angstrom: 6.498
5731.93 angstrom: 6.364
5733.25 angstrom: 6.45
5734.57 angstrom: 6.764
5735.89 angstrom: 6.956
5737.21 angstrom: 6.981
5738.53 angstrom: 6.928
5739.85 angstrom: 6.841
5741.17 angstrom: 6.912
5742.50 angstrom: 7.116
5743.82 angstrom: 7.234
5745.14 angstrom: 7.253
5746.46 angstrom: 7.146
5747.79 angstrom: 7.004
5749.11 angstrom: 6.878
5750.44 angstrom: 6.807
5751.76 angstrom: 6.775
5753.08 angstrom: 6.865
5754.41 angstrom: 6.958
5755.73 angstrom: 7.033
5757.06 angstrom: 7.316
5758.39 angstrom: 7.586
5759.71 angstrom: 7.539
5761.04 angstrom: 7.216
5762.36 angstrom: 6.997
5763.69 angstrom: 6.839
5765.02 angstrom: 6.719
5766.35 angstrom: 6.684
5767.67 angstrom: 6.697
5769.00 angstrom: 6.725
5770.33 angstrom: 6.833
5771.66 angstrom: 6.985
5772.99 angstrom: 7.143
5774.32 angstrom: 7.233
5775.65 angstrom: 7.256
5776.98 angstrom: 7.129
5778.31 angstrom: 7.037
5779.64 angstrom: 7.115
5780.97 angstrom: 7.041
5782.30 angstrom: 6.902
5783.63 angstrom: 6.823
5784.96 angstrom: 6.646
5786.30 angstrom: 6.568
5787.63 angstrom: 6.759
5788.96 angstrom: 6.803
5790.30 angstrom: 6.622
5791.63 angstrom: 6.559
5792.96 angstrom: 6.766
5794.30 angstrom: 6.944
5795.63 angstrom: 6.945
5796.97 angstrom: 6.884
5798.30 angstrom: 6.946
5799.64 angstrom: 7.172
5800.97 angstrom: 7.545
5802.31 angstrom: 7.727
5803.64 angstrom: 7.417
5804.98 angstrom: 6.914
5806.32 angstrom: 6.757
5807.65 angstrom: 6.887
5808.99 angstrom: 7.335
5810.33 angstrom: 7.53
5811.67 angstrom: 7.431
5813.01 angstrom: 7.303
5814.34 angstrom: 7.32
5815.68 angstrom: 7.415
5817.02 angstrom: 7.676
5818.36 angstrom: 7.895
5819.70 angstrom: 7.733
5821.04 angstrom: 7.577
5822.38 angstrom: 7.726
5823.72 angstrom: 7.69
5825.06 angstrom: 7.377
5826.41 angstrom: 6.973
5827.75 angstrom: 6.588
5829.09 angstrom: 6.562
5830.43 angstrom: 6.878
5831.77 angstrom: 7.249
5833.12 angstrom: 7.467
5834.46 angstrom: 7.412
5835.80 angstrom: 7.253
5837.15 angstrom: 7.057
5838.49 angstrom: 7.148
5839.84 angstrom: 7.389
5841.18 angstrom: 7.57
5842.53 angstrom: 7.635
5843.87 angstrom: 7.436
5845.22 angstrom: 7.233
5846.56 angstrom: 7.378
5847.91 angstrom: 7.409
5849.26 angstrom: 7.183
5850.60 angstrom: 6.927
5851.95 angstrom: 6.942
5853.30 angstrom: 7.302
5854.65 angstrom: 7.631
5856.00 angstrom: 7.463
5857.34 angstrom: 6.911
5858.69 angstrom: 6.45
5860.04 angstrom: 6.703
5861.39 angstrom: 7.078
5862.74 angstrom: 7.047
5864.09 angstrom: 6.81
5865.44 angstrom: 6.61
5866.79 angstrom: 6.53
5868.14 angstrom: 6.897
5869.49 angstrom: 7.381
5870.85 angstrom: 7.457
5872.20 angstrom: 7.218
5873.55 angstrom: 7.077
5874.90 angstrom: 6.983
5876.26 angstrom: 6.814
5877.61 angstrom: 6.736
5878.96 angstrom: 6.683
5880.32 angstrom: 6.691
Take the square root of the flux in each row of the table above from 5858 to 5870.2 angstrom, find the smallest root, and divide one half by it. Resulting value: 0.197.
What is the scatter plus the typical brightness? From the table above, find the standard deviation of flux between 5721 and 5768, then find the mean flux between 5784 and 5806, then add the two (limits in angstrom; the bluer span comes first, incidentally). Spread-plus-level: 7.22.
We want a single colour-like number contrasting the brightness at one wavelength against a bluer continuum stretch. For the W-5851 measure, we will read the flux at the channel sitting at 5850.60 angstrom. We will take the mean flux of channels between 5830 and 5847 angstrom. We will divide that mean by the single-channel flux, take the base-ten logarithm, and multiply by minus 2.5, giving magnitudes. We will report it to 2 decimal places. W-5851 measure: -0.06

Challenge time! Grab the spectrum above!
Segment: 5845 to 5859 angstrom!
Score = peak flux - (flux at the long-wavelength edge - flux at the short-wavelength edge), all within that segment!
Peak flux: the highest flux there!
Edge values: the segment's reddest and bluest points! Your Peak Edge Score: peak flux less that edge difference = 8.4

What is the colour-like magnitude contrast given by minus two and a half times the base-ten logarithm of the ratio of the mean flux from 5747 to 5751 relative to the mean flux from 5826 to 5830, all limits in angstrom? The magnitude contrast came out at -0.03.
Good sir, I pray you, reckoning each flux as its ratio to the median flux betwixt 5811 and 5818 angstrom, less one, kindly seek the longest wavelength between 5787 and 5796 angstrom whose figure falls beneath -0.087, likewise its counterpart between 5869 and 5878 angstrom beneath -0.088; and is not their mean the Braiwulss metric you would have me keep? 5835.3 angstrom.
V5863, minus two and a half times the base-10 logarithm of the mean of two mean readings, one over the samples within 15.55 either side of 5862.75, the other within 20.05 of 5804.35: -2.129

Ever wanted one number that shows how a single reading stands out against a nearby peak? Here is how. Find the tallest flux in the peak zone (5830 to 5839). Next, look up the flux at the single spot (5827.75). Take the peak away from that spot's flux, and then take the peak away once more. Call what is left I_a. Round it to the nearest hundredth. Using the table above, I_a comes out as -8.35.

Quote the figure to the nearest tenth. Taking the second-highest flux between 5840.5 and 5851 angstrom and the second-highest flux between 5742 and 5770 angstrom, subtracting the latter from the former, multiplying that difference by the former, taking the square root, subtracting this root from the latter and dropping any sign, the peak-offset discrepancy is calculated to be 7.1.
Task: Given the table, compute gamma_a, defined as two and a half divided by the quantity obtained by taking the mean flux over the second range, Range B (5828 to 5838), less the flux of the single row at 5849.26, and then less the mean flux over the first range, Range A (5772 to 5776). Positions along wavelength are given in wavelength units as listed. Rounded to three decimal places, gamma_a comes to -0.344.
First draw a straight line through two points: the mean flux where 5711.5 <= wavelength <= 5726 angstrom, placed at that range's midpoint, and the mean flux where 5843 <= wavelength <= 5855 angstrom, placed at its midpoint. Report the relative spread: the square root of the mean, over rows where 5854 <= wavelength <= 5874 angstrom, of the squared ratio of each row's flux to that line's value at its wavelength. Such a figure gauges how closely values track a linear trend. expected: 0.96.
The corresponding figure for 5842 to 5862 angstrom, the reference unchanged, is 0.99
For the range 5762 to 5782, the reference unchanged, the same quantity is 1.01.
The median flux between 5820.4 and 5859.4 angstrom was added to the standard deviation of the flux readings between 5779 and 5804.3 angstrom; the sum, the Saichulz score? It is 7.62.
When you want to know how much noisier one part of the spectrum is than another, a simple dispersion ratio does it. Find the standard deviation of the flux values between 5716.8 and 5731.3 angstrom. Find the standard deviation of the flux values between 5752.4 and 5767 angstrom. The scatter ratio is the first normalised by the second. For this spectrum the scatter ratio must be 0.54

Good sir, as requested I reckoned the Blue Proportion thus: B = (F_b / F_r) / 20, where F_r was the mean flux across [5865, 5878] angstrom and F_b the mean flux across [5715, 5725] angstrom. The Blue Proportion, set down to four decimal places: 0.0477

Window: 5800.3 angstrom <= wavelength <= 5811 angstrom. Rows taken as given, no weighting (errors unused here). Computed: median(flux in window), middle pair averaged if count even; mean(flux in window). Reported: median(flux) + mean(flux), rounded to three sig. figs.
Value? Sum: 14.6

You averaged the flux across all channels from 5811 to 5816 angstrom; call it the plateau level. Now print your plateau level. 7.37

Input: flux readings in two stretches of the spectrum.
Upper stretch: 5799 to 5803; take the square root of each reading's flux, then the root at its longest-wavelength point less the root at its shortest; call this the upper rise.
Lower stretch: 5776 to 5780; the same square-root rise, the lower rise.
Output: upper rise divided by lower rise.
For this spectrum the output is -38.8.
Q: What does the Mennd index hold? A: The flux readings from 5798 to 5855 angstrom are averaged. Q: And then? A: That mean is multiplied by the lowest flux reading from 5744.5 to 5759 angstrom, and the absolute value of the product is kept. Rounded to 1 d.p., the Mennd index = 49.5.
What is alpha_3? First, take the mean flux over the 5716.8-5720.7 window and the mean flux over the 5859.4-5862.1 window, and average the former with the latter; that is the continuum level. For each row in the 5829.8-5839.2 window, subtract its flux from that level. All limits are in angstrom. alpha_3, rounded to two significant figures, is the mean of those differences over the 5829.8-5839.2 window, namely -0.51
